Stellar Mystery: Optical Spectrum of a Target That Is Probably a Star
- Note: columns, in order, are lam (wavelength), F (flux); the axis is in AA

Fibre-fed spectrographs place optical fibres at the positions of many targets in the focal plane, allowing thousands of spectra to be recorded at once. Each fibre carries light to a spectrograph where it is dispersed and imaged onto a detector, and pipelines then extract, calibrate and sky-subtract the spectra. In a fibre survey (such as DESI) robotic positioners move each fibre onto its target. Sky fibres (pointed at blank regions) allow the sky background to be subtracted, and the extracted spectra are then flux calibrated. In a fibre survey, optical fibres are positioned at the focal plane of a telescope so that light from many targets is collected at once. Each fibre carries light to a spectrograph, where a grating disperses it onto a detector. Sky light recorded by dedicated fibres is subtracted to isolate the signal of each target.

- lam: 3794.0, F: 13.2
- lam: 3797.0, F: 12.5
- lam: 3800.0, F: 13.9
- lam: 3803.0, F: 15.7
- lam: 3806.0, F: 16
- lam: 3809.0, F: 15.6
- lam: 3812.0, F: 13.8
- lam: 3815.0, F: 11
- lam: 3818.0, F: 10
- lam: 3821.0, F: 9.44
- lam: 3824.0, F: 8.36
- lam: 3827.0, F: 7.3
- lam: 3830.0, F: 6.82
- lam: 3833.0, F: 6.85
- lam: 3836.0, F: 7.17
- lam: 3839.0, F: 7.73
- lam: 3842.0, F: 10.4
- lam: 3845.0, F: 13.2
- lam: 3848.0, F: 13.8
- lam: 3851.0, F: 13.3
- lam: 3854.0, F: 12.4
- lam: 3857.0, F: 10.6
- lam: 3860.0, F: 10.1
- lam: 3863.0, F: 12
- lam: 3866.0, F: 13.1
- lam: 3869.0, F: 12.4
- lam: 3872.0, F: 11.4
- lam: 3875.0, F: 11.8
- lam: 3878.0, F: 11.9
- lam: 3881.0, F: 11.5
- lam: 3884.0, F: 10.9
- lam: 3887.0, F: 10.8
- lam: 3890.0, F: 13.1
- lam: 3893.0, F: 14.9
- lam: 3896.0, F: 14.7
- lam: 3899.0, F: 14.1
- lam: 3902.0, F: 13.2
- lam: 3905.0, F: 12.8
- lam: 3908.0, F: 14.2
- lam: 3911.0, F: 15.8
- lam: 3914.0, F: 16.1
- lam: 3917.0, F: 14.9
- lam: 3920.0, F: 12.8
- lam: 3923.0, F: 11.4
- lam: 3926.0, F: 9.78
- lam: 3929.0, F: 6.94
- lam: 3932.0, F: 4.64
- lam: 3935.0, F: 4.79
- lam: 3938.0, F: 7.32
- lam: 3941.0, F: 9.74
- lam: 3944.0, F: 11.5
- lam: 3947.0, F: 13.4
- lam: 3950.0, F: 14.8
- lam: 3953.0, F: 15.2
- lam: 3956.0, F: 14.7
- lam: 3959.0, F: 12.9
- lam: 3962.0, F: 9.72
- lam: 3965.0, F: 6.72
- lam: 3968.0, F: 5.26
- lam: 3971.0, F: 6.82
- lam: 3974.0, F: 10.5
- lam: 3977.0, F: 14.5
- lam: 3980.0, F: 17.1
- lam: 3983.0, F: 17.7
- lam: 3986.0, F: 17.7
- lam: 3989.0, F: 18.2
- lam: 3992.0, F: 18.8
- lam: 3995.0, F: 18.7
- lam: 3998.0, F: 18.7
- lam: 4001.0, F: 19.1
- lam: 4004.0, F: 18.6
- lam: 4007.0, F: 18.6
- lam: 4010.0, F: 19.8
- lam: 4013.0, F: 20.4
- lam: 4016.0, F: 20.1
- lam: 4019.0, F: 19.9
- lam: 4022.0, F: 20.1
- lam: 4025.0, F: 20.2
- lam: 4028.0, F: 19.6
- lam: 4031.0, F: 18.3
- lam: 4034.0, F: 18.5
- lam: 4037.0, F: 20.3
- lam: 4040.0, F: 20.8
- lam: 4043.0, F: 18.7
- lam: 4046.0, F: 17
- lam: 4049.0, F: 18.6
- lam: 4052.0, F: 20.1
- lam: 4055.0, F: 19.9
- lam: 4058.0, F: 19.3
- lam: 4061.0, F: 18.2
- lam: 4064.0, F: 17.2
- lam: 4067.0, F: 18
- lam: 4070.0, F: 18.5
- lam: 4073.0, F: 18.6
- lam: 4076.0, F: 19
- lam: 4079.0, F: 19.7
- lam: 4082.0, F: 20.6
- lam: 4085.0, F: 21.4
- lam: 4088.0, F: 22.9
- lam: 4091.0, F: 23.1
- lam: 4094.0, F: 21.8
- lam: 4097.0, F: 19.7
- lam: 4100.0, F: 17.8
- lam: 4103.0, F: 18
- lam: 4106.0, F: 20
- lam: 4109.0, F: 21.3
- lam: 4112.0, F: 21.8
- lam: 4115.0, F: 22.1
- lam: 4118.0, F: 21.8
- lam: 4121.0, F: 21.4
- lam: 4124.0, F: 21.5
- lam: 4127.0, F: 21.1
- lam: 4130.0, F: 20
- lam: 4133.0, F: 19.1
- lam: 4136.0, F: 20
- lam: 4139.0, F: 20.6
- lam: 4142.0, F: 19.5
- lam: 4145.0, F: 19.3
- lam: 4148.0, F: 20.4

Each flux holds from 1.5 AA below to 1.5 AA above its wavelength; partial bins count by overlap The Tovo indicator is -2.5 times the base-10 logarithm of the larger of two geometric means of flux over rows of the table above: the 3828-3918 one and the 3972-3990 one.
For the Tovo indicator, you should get -3.0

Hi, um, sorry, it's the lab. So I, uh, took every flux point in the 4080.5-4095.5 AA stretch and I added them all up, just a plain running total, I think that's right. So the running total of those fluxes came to 110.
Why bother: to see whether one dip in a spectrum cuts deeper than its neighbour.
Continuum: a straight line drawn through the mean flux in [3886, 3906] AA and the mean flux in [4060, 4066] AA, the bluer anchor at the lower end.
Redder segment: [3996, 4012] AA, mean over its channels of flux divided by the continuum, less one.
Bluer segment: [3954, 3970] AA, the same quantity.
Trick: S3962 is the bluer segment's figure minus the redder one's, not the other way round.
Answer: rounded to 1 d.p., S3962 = -0.5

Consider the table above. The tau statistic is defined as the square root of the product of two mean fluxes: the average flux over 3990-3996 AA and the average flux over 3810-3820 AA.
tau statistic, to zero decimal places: 15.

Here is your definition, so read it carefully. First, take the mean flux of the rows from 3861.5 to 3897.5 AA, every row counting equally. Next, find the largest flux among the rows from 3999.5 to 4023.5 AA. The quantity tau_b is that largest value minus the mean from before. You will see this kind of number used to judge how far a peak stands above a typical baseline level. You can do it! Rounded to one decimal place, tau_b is 8.0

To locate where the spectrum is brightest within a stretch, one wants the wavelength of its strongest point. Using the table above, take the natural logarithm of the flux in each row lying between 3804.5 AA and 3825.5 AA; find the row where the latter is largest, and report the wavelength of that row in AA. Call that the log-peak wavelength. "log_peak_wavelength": 3806.0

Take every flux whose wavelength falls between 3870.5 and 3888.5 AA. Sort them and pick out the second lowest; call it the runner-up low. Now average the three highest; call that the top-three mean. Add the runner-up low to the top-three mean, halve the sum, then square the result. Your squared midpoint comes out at 128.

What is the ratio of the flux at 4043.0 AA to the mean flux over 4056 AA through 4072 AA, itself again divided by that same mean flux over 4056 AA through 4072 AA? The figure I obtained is 0.056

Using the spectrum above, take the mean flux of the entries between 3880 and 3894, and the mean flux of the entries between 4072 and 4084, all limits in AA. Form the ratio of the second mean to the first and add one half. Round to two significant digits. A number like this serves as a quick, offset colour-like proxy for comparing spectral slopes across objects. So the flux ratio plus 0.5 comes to 2.1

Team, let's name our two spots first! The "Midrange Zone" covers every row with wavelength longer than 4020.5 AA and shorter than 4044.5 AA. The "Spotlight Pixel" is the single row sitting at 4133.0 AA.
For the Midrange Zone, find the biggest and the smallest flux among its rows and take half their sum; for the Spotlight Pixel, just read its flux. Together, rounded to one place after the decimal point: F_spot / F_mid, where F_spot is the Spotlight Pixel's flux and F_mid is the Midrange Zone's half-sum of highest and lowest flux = 1.0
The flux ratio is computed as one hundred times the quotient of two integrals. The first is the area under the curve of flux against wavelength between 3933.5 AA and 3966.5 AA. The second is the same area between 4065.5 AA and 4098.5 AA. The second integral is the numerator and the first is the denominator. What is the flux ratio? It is 185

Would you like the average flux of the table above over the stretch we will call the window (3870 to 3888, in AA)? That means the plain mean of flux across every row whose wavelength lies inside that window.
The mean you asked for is 11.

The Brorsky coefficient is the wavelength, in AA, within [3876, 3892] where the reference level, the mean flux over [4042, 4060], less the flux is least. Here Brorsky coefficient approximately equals 3890.0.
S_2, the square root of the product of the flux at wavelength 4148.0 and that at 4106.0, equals 20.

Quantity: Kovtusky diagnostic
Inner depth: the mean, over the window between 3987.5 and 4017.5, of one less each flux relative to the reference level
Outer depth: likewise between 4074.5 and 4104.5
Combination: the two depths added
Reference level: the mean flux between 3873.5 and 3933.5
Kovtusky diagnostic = -1.2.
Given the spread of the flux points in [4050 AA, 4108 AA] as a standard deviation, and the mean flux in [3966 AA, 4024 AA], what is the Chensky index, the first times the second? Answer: 28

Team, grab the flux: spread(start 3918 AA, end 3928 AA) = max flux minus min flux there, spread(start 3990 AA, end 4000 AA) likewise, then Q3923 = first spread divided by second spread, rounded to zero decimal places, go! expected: 30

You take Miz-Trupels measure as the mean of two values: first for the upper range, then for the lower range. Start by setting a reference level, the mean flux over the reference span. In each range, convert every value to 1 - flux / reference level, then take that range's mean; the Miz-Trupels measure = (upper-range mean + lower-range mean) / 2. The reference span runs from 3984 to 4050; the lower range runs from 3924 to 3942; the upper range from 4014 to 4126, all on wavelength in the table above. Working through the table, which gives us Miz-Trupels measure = 0.29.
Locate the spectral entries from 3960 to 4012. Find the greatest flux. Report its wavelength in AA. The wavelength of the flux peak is 4010.0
